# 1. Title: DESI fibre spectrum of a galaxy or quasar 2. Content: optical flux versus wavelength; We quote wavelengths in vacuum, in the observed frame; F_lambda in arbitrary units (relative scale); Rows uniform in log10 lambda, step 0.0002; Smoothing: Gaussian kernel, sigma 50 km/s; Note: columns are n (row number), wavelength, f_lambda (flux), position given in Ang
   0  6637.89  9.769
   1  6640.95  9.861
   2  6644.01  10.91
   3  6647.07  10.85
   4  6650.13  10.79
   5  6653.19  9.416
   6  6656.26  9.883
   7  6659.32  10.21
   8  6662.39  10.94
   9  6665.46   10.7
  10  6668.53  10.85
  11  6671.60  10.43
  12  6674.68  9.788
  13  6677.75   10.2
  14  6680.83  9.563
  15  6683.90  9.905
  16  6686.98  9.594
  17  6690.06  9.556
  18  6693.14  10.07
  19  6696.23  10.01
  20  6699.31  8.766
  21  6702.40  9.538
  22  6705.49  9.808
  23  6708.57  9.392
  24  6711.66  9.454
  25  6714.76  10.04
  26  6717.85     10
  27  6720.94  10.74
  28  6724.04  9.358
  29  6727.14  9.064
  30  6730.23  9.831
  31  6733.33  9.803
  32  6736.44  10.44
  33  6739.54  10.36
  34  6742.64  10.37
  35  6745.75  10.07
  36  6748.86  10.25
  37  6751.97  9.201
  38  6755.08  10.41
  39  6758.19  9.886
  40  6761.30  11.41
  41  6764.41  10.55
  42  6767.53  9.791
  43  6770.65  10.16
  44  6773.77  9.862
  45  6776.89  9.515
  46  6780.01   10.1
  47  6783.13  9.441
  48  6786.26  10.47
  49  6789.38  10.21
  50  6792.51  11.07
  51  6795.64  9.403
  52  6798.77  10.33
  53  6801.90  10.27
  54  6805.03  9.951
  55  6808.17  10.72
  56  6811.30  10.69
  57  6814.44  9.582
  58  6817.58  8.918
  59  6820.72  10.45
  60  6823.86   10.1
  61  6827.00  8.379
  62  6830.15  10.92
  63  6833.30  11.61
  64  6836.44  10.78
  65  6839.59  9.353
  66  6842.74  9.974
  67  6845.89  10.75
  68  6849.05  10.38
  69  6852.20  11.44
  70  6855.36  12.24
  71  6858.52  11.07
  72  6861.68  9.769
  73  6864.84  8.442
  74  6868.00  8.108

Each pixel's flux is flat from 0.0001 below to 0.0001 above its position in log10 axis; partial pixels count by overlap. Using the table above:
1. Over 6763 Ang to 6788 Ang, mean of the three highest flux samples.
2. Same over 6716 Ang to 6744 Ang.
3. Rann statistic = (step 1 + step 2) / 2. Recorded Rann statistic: 10.5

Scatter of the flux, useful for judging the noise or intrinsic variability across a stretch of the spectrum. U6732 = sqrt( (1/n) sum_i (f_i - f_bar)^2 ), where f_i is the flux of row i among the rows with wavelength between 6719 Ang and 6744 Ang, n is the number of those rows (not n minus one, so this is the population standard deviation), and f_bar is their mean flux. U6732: 0.54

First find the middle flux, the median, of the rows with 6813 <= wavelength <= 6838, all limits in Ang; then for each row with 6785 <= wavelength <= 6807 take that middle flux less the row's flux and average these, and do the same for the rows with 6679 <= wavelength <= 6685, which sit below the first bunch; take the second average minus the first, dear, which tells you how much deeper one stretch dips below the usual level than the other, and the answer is 0.51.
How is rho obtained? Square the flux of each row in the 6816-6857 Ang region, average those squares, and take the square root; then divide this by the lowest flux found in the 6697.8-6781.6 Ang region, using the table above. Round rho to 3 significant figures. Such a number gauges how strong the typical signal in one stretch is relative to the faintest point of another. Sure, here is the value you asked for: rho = 1.19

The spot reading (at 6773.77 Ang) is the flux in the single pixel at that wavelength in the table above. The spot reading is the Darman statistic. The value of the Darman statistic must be 9.862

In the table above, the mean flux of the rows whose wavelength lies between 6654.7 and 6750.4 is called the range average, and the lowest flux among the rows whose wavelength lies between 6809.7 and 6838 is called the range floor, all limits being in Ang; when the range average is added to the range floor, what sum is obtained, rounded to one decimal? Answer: 18.3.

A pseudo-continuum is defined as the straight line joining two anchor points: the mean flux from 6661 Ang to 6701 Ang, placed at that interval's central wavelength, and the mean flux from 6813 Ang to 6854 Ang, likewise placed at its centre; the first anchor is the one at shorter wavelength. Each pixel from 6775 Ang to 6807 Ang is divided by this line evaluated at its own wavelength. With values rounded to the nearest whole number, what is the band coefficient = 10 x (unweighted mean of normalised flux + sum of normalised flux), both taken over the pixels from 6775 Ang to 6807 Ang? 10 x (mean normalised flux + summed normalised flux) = 109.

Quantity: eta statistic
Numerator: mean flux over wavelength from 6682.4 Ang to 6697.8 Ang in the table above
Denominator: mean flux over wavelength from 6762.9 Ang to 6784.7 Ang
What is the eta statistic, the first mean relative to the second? 0.99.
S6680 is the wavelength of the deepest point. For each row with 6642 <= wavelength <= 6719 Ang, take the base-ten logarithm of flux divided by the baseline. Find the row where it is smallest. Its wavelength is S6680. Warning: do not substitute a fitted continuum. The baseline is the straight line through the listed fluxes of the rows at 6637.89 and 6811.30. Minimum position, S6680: 6699.31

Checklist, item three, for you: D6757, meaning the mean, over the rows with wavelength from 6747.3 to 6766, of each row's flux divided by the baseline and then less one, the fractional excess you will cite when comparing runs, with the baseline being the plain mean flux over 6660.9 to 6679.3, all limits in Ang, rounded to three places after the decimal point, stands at -0.019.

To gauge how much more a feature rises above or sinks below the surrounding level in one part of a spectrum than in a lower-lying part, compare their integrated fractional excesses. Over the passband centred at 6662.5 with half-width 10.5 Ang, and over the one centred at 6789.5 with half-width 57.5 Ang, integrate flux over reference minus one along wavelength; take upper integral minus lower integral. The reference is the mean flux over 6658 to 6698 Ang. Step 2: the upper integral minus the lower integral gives -0.3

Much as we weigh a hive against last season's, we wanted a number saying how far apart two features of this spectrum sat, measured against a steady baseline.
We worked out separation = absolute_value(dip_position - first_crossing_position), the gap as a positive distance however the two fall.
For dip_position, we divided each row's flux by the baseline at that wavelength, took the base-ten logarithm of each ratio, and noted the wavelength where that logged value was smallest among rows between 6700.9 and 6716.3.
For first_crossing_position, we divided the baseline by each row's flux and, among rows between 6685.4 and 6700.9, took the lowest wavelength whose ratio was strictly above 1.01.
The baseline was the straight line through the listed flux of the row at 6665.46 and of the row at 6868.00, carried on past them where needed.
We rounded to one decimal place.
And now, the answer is 21.6 Ang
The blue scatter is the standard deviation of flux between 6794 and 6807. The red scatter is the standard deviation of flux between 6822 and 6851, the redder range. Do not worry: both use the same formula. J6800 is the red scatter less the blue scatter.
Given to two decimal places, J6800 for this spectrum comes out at 0.53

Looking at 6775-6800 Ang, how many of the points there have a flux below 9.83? 3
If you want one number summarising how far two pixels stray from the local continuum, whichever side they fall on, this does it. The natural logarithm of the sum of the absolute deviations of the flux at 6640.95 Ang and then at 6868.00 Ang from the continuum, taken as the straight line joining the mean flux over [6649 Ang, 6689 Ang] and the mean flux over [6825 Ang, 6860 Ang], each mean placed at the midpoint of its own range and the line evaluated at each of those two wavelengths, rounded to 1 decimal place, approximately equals 1.0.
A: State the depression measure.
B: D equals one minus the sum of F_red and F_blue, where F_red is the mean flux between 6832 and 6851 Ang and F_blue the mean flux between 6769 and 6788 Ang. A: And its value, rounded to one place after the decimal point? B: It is -19.4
